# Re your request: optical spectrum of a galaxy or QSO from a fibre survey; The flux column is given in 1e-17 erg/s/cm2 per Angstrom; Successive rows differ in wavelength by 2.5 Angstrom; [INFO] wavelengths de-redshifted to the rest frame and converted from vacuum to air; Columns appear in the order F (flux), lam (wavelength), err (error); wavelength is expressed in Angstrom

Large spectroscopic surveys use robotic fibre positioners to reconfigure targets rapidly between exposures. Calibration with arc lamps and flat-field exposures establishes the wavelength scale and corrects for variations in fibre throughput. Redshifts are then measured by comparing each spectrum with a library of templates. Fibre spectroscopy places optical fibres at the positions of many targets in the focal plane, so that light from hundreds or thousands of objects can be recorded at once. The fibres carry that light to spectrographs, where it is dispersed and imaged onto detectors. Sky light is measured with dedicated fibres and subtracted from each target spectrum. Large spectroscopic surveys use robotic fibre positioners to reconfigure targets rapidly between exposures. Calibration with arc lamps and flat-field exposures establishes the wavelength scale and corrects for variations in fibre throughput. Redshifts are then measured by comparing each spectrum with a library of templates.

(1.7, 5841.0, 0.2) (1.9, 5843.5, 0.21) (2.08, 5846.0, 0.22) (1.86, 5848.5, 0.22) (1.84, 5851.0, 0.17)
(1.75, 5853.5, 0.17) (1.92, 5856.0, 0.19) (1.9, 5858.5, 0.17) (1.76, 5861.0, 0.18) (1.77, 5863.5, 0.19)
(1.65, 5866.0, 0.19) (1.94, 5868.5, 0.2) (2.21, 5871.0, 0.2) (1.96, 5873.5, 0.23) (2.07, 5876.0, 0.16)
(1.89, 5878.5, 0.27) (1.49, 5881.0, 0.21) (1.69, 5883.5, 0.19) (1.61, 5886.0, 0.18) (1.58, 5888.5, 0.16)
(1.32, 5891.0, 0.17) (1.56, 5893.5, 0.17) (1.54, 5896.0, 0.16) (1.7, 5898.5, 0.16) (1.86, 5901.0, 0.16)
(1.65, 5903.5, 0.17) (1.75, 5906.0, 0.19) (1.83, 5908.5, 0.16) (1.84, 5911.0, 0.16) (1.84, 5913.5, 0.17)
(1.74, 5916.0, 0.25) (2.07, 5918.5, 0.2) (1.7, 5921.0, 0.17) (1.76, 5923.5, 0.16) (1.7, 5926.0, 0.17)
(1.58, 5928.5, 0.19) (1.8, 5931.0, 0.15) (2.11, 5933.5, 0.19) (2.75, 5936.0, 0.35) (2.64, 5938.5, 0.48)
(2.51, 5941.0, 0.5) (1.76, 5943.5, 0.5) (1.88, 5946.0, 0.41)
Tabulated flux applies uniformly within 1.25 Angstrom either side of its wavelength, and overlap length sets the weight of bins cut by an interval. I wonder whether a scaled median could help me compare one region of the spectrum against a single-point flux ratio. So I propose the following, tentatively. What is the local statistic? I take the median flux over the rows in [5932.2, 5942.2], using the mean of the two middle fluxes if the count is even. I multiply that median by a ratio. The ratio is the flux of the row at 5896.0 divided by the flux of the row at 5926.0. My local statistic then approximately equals 2.33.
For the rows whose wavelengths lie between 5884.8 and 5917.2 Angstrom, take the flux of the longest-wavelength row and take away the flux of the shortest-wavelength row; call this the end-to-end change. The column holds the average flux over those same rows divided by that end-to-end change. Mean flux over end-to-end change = 13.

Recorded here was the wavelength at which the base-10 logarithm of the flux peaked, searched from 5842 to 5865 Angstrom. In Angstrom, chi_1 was 5846.0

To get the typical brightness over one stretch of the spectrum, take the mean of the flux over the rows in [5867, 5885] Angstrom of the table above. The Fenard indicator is 1.89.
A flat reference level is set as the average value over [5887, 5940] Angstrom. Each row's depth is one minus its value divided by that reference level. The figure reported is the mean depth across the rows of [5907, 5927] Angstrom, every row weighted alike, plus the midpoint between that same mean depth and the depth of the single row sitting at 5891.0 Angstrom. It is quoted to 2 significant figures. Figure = 0.15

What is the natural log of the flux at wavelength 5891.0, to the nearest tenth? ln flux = 0.3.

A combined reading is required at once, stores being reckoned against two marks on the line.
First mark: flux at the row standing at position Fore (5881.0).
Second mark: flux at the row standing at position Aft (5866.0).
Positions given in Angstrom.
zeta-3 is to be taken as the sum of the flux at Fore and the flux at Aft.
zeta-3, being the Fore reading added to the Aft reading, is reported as 3.14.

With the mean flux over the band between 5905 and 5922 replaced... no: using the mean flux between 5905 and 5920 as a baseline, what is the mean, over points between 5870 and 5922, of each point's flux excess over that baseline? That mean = -0.09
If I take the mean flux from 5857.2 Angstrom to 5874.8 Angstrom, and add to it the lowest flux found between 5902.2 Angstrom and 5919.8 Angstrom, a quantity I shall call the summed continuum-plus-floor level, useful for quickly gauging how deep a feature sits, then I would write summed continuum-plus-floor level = 3.53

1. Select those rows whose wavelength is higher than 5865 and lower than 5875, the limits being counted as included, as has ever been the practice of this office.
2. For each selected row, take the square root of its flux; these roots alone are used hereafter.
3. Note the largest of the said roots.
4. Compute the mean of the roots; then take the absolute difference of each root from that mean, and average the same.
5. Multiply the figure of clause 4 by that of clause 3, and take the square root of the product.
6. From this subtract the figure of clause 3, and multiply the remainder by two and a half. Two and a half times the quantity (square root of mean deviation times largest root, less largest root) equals -3.01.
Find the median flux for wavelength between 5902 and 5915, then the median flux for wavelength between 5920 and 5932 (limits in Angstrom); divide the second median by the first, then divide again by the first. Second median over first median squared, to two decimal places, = 0.51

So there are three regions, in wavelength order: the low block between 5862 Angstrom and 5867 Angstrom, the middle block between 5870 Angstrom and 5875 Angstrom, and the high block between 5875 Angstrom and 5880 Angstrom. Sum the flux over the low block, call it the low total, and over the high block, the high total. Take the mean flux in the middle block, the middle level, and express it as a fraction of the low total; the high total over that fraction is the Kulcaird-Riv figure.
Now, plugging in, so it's 6.5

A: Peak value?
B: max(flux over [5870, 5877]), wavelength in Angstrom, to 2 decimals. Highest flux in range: 2.21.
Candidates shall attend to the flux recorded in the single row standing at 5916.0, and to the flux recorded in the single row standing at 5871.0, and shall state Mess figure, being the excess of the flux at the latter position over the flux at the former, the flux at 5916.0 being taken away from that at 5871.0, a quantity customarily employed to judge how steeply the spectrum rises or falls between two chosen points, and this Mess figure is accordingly 0.5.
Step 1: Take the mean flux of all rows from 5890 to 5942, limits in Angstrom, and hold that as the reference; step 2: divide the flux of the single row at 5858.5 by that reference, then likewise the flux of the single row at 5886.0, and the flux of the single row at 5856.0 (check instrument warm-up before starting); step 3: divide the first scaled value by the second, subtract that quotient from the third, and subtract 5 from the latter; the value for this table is -5.15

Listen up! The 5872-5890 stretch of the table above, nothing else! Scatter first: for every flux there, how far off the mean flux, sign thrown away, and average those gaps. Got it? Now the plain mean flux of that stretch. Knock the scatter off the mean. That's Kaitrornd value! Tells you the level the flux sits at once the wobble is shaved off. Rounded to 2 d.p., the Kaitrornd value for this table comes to 1.57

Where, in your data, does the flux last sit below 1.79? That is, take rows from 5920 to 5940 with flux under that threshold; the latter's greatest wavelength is 5928.5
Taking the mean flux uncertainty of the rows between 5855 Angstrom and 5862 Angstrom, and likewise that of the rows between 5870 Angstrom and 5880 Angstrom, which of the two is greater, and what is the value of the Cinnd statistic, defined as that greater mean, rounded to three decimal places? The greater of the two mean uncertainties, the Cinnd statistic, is 0.215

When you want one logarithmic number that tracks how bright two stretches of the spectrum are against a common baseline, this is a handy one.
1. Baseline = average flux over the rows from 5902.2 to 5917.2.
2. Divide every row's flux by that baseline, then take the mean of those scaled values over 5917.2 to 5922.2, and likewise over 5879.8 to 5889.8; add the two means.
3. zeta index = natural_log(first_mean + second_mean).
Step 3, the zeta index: 0.67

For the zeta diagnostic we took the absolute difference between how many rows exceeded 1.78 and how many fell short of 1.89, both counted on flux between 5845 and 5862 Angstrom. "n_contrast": 1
